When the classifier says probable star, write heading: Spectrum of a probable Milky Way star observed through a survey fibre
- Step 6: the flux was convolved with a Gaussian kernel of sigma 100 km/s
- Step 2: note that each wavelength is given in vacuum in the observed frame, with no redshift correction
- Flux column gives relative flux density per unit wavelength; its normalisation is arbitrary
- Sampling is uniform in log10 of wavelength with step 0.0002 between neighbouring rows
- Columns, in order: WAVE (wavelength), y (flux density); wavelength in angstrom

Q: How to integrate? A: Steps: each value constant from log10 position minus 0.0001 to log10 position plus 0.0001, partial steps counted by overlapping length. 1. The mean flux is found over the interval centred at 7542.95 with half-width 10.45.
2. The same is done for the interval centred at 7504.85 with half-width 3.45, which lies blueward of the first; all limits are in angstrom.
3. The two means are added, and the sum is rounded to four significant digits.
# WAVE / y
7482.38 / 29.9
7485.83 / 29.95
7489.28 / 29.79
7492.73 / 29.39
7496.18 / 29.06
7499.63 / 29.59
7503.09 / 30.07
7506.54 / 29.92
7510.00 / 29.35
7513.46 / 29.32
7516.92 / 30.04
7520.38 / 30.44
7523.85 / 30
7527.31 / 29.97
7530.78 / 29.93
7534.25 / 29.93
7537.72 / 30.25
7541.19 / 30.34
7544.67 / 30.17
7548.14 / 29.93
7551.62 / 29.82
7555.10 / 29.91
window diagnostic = 60.07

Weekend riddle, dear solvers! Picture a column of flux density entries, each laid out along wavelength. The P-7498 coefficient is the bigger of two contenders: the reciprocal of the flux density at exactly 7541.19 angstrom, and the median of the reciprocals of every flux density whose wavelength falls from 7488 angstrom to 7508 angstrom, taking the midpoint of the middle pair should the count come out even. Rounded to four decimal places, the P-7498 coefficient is 0.0337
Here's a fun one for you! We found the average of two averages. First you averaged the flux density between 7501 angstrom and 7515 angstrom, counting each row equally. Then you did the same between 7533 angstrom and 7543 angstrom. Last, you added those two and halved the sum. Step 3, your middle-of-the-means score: 29.9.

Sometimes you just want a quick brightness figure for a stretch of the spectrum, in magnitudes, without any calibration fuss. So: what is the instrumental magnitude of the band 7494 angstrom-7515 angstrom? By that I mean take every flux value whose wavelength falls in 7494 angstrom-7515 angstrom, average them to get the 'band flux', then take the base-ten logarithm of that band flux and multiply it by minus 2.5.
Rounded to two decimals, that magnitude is -3.68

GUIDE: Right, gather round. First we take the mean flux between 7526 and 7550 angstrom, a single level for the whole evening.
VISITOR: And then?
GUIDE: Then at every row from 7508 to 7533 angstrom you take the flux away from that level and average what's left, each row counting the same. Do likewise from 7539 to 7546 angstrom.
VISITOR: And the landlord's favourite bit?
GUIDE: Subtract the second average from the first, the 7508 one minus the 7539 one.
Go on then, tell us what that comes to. 0.39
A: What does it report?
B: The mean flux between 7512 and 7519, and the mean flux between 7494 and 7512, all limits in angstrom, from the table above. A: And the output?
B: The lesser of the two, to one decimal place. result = 29.6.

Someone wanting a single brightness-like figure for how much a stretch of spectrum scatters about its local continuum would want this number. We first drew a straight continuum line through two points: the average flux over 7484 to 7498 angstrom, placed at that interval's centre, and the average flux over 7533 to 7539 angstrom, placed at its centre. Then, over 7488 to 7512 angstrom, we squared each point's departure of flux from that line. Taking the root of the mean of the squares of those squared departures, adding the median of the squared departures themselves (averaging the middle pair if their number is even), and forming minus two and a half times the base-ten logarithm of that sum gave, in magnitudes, 1.66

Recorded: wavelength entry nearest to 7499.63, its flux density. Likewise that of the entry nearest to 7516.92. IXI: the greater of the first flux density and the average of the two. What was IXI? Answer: 29.8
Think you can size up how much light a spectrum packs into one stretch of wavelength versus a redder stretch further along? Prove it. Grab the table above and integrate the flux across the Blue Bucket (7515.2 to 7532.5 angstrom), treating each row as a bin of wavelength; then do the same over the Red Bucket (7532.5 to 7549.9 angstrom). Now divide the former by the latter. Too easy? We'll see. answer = 1.0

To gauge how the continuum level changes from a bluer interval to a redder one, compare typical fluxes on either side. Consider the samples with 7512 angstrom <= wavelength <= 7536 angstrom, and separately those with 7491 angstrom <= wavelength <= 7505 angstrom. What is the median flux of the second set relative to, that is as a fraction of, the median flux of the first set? 0.98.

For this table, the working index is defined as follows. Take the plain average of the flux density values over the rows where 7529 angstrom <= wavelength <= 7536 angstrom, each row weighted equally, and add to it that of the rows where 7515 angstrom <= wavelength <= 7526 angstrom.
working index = 60.1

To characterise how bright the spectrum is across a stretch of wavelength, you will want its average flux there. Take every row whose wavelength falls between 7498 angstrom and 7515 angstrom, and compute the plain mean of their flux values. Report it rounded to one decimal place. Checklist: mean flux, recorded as 29.6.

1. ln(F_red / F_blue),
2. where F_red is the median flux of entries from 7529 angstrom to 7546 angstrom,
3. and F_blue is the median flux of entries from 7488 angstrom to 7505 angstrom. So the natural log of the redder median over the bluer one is 0.019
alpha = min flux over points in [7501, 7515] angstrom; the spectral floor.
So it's 29.32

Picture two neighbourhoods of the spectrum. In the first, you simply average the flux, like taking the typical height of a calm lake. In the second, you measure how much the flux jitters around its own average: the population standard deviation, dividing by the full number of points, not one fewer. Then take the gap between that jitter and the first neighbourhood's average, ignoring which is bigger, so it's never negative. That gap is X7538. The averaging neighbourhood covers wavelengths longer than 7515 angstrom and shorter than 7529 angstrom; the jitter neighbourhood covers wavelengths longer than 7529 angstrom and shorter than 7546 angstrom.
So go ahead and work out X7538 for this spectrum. 29.9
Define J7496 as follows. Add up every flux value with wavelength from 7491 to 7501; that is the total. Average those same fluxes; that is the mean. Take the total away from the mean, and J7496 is -59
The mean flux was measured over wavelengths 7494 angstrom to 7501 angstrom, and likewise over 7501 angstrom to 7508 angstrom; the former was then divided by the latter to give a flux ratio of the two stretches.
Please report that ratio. 0.98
